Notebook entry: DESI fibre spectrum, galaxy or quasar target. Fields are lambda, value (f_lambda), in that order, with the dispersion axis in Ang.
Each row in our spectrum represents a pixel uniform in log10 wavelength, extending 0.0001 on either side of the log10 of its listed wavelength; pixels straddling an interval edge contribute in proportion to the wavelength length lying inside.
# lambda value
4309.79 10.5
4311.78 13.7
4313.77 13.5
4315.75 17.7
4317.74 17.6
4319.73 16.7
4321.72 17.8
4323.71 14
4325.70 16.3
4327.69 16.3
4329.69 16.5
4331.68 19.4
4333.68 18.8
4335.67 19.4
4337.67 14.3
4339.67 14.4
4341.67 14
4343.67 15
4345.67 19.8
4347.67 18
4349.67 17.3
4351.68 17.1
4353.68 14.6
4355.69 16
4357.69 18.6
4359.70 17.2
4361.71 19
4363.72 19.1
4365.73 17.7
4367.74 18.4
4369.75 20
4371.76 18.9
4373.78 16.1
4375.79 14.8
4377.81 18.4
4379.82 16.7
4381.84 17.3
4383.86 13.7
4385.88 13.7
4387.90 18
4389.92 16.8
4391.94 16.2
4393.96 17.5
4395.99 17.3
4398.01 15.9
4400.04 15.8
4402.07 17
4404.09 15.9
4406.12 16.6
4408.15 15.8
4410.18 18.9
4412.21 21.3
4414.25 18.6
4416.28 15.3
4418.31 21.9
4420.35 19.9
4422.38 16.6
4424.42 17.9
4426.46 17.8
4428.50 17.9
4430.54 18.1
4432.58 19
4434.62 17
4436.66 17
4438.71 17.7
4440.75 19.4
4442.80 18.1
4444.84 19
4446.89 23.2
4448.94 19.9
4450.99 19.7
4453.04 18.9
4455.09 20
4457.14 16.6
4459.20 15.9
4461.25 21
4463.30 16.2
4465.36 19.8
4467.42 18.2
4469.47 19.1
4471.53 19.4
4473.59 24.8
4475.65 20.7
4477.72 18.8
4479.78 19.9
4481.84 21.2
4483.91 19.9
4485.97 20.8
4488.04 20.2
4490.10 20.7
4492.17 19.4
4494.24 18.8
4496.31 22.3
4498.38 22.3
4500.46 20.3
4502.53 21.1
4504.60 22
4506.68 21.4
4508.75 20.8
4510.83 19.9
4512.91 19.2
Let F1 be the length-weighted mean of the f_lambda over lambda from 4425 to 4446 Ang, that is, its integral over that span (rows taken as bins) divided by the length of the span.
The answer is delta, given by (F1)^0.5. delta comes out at 4.26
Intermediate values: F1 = 18.1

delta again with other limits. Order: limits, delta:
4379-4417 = 4.09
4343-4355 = 4.12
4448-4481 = 4.40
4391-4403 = 4.08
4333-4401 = 4.11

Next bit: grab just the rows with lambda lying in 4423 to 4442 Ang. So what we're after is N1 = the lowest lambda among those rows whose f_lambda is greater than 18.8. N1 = 4432.58 Ang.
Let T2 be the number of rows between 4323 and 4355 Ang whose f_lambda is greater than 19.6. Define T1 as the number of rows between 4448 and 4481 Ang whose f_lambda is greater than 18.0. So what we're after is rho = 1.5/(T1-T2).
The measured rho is 0.125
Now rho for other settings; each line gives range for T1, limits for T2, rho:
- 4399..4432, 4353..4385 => 0.300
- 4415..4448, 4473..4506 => -0.300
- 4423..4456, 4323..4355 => 0.167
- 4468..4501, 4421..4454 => 0.115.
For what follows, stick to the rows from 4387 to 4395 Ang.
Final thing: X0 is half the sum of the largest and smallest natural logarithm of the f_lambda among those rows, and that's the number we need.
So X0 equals 2.84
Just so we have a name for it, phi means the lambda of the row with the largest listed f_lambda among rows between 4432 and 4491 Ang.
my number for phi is 4473.59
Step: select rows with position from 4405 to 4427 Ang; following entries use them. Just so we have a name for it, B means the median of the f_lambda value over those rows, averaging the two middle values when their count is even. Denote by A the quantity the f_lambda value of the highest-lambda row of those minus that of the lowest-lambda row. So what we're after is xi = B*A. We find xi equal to 21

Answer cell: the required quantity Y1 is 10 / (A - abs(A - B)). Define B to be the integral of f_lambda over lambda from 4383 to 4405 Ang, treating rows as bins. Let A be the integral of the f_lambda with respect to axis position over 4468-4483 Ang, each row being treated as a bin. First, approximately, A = 307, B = 356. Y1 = 0.04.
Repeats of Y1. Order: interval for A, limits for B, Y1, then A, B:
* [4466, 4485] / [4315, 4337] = 0.03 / 384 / 380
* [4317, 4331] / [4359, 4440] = -0.01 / 231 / 1416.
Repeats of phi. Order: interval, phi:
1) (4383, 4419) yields 4418.31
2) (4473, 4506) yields 4473.59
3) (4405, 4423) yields 4418.31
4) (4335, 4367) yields 4345.67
